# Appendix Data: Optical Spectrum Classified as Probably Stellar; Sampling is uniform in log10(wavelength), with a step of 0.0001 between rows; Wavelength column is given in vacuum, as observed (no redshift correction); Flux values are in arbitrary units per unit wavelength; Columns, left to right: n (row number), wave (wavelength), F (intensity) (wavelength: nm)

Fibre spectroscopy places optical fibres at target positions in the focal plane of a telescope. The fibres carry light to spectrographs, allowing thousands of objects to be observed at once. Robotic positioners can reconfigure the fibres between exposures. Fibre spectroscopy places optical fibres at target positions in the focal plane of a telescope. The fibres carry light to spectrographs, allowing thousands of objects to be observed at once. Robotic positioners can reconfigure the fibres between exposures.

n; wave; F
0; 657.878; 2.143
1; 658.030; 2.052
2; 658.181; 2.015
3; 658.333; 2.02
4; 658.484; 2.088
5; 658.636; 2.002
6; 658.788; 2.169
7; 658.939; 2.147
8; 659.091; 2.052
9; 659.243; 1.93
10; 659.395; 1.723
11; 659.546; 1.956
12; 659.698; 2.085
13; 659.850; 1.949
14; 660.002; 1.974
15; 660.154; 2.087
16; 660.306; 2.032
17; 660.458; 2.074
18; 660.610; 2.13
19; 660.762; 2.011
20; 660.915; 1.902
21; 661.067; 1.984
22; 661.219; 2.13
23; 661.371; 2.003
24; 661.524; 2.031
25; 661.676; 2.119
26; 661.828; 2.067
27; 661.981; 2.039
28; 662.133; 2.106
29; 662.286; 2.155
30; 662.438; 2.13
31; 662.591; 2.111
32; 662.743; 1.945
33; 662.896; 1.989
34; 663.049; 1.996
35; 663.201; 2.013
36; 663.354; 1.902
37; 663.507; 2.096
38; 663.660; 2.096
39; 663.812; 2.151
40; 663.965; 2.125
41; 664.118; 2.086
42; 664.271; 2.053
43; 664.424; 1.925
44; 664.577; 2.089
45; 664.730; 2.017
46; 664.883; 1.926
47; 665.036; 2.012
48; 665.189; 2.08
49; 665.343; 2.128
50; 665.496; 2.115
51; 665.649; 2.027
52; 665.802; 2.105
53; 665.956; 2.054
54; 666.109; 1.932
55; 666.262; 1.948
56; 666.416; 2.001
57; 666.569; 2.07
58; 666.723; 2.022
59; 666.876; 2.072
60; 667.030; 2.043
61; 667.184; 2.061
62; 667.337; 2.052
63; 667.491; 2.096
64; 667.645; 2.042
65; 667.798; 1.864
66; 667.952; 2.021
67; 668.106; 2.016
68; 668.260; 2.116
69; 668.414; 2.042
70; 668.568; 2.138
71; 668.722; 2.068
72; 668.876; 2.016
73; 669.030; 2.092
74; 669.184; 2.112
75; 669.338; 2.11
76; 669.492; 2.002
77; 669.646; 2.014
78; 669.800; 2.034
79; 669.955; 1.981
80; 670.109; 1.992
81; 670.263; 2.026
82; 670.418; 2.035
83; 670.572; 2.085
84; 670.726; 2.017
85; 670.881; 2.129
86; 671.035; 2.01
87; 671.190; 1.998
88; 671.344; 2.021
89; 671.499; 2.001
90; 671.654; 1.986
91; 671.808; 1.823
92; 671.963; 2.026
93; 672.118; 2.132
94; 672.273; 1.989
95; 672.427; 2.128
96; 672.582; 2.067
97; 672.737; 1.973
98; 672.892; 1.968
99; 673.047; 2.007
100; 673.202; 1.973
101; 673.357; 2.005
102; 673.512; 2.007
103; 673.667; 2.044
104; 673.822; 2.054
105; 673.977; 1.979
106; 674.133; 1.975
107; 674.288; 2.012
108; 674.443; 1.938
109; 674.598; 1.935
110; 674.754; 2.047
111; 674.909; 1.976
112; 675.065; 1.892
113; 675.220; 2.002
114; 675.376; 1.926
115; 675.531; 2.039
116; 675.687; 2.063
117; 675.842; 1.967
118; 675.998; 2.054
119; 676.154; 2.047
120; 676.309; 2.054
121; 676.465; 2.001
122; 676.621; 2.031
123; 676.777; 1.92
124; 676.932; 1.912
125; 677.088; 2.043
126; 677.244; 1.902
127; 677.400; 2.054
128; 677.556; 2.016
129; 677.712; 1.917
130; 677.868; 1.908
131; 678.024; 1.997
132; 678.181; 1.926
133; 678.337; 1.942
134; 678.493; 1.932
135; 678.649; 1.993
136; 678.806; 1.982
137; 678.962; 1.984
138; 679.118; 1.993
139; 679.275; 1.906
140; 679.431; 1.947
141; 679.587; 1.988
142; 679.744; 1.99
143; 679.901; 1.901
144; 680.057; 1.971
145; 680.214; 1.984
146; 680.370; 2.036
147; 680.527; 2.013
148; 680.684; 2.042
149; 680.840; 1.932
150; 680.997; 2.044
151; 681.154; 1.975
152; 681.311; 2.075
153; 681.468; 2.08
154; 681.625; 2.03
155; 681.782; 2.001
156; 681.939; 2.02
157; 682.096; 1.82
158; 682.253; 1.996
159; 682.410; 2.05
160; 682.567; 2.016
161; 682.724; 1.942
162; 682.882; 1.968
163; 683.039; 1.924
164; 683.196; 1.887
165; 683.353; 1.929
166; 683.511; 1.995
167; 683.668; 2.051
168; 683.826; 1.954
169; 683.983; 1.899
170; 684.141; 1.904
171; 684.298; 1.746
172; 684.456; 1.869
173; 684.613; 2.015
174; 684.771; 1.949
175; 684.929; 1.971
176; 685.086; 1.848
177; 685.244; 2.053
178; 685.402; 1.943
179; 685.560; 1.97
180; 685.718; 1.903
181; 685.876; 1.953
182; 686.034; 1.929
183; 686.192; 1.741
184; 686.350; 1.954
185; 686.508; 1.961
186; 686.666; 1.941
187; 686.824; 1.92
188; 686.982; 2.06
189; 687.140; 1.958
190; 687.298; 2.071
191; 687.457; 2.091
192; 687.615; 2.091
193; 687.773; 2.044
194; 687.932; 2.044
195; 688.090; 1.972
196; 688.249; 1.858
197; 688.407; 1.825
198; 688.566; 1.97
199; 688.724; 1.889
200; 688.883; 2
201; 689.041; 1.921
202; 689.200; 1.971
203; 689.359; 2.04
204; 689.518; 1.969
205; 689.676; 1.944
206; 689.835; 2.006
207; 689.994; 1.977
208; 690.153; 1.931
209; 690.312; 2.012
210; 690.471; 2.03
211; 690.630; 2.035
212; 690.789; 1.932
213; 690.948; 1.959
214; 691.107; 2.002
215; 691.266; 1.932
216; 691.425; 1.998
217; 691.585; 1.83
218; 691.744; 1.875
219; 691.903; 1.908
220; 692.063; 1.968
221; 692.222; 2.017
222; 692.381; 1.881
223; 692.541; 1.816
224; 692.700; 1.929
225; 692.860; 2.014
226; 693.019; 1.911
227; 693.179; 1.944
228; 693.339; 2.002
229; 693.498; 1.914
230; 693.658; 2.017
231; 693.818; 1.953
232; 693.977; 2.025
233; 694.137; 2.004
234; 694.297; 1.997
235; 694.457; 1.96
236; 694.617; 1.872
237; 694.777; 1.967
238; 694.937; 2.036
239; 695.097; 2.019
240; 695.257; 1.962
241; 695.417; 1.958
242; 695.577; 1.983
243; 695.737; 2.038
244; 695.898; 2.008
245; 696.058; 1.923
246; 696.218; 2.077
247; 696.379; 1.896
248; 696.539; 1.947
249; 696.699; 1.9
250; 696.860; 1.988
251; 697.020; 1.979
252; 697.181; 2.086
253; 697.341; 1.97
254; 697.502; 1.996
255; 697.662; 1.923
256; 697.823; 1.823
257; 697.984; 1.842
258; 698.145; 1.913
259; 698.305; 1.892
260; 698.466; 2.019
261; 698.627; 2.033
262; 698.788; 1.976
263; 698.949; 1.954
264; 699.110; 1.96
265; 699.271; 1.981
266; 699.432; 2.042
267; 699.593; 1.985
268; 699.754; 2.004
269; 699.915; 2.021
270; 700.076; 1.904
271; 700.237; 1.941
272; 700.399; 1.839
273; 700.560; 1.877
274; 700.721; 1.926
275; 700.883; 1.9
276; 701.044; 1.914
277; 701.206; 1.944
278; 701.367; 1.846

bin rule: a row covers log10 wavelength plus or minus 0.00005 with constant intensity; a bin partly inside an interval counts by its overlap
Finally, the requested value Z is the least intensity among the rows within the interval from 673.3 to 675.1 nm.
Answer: 1.892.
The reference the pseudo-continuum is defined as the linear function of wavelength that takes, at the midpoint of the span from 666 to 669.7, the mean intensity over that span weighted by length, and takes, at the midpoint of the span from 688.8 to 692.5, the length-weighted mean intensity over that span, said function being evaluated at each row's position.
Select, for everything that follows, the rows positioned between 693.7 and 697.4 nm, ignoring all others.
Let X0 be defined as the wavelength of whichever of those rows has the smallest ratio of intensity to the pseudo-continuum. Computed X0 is 694.617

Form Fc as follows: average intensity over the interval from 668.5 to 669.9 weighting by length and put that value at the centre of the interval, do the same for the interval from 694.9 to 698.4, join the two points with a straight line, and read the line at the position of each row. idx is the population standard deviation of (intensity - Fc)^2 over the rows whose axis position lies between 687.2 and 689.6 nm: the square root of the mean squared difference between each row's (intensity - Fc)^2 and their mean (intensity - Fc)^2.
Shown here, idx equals 0.0076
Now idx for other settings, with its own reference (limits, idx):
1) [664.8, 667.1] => 0.0076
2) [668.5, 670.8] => 0.0018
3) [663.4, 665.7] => 0.0077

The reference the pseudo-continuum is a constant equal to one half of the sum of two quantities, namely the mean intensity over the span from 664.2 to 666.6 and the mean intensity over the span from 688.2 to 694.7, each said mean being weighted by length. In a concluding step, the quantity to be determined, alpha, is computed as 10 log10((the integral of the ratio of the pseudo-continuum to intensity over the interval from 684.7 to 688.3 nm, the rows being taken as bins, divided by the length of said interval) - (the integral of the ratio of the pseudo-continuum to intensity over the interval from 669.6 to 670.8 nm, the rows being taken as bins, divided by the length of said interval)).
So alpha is -15.3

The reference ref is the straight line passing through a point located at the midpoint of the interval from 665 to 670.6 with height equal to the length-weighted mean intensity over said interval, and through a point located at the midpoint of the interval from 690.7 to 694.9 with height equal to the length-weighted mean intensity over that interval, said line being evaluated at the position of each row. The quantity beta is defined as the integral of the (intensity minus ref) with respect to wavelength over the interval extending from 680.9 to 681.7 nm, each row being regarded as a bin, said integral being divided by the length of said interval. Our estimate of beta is 0.046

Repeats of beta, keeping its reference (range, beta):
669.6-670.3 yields -0.027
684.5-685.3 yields -0.018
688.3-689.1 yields -0.045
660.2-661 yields -0.040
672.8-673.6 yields -0.031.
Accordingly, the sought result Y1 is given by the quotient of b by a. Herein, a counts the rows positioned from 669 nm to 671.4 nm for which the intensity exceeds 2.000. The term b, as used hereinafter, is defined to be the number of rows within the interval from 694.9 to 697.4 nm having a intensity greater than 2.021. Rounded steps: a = 13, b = 4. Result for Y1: 0.3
